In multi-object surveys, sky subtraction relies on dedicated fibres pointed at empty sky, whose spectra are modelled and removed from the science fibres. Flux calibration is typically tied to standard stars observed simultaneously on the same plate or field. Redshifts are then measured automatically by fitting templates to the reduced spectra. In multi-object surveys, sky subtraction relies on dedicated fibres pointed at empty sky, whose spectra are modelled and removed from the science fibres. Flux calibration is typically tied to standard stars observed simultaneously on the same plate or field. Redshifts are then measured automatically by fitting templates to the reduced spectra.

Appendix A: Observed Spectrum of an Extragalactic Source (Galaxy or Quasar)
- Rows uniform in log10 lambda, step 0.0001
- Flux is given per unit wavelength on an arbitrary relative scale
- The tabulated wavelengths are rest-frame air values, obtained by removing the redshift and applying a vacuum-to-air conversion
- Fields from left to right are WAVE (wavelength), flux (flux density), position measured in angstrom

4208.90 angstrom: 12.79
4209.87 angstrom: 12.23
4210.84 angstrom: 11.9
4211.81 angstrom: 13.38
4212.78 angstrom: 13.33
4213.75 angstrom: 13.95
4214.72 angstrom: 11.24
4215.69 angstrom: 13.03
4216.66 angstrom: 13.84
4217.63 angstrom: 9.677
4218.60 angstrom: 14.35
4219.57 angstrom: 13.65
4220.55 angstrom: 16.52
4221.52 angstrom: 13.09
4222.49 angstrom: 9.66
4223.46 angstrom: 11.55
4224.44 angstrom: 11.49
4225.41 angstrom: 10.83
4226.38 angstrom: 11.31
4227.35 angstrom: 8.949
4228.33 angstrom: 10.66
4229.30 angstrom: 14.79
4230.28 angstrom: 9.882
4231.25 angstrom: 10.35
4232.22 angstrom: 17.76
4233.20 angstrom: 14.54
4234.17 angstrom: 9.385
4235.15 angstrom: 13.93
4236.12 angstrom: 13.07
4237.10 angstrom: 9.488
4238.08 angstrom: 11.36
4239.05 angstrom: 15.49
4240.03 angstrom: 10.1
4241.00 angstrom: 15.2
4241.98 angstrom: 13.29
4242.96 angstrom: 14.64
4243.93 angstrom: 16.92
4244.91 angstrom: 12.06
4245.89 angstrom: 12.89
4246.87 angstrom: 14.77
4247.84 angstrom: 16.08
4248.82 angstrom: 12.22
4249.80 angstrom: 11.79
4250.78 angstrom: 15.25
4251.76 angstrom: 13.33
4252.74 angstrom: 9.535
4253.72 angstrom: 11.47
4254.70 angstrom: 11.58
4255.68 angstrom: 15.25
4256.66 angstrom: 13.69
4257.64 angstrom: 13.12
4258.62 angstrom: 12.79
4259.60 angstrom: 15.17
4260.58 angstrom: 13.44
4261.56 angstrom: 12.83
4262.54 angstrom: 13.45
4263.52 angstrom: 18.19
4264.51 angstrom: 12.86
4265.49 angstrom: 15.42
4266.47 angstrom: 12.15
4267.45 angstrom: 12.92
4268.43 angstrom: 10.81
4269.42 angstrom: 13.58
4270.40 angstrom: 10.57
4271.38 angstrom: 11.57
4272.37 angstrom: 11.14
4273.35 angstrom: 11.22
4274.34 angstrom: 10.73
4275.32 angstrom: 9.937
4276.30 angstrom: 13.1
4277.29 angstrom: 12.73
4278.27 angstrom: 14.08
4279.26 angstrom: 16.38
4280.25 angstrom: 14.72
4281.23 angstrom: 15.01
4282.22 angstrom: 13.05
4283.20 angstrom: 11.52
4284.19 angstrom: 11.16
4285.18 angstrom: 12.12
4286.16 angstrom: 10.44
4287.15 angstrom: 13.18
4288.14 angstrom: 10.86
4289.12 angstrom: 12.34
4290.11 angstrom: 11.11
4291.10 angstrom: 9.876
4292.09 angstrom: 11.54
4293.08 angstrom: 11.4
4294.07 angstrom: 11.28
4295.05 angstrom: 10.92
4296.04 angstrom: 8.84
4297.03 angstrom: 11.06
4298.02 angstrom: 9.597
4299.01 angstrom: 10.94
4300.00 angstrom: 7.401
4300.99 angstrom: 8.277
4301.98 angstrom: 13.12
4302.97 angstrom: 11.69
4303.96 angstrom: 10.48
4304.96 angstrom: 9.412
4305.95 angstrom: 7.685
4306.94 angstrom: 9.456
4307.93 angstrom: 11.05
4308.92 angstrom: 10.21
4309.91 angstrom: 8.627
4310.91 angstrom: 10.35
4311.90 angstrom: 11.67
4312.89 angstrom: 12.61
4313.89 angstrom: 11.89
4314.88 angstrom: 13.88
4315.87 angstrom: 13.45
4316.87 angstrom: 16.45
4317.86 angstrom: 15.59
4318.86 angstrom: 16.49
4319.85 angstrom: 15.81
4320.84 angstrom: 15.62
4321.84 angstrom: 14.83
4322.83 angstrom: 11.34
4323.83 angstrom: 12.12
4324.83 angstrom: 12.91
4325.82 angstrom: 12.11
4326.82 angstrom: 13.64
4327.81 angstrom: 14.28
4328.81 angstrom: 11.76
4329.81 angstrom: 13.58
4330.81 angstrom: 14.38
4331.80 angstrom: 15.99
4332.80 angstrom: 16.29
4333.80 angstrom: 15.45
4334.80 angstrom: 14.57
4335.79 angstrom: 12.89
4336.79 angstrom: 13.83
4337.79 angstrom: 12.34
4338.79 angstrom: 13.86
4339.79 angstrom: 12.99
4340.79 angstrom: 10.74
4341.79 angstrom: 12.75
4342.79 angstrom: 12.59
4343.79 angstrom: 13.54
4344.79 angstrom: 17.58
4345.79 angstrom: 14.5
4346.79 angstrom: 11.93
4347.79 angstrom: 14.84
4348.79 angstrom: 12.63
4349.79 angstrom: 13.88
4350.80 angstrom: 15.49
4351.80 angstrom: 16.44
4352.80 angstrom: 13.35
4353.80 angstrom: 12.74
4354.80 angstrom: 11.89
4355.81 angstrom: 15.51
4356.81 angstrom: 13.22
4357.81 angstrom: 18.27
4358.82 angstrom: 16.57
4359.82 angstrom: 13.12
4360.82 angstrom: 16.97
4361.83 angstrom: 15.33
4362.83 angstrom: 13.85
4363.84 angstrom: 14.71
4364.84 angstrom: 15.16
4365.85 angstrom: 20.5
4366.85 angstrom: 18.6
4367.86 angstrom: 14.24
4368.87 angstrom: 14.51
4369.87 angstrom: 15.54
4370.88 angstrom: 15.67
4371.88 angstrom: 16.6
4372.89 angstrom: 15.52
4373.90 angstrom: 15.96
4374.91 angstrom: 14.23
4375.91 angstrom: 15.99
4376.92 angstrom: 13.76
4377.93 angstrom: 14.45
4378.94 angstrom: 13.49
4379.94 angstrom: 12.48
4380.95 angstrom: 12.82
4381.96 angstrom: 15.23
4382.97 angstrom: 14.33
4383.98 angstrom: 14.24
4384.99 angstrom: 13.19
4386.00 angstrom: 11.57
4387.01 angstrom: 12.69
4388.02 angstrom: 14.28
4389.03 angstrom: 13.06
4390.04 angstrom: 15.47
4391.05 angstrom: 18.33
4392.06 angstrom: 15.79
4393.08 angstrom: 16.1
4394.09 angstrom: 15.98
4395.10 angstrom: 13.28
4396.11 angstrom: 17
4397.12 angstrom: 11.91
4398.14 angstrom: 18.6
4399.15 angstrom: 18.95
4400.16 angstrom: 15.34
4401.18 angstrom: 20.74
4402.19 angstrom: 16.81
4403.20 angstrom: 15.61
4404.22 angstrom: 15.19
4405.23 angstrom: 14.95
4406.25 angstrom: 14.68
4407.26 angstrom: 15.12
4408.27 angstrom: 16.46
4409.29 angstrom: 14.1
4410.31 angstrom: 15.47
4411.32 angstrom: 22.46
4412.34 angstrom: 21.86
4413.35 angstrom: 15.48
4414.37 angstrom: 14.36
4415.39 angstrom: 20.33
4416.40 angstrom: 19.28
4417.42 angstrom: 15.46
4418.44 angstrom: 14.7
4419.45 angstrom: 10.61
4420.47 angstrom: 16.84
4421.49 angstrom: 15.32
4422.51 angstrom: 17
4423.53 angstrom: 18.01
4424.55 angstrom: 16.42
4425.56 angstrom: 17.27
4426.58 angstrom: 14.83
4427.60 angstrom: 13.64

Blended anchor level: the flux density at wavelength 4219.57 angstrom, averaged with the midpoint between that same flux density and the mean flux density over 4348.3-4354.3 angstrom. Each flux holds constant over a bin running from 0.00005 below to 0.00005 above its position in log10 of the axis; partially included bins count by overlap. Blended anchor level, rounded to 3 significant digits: 13.8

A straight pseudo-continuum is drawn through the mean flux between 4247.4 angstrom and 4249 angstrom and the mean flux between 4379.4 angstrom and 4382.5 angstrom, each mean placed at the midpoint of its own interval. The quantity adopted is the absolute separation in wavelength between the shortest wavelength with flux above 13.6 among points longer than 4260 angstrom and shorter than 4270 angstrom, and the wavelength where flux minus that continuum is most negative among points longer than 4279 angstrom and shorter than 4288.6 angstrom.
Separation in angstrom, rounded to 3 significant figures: 22.6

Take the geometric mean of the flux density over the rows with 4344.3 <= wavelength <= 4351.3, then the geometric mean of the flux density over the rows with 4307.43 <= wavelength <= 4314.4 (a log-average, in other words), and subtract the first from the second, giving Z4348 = -3.5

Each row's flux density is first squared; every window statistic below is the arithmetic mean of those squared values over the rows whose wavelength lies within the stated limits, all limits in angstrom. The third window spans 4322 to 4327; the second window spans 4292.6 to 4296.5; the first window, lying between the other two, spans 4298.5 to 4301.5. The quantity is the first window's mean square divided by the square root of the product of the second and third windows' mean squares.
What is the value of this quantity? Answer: 0.61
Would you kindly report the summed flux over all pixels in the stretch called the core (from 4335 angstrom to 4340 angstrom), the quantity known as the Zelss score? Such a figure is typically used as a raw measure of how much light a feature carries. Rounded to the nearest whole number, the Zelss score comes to 66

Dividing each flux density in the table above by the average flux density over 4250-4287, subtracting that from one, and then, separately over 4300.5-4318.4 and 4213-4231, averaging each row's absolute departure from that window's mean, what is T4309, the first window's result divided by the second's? 1.1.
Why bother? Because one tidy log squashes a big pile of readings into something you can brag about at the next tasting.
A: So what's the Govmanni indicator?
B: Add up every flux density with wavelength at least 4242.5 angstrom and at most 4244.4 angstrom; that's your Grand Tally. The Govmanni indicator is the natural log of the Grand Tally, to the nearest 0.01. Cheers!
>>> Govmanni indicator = 3.45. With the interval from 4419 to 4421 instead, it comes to 3.31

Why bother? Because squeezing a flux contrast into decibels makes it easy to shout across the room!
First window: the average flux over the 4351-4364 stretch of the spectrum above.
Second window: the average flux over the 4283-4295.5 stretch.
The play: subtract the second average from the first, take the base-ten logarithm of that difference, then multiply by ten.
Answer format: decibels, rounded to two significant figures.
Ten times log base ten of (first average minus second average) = 5.3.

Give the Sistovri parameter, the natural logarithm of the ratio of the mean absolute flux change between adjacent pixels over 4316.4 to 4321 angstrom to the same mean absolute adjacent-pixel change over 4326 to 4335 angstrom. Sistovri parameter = -0.58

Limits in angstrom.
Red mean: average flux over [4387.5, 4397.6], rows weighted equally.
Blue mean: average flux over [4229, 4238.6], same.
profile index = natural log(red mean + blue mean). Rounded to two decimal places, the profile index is 3.32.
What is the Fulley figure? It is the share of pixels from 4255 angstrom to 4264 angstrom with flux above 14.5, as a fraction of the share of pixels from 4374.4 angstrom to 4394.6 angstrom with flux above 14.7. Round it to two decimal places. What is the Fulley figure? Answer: 0.95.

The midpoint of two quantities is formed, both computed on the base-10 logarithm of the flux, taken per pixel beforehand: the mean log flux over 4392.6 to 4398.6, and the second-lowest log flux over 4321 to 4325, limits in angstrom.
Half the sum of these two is 1.13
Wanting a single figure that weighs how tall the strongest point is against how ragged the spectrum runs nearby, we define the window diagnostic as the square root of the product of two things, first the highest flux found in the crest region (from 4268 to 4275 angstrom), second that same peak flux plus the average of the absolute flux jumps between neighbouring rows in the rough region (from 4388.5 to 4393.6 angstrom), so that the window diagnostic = 15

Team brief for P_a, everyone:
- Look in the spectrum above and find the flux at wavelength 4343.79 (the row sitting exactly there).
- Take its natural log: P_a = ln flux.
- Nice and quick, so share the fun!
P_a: 2.61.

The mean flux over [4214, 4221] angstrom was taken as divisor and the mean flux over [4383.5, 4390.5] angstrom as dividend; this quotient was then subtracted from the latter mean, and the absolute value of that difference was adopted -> 12.5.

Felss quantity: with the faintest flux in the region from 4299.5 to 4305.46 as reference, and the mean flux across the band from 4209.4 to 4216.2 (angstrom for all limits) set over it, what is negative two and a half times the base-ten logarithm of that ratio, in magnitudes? -0.59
